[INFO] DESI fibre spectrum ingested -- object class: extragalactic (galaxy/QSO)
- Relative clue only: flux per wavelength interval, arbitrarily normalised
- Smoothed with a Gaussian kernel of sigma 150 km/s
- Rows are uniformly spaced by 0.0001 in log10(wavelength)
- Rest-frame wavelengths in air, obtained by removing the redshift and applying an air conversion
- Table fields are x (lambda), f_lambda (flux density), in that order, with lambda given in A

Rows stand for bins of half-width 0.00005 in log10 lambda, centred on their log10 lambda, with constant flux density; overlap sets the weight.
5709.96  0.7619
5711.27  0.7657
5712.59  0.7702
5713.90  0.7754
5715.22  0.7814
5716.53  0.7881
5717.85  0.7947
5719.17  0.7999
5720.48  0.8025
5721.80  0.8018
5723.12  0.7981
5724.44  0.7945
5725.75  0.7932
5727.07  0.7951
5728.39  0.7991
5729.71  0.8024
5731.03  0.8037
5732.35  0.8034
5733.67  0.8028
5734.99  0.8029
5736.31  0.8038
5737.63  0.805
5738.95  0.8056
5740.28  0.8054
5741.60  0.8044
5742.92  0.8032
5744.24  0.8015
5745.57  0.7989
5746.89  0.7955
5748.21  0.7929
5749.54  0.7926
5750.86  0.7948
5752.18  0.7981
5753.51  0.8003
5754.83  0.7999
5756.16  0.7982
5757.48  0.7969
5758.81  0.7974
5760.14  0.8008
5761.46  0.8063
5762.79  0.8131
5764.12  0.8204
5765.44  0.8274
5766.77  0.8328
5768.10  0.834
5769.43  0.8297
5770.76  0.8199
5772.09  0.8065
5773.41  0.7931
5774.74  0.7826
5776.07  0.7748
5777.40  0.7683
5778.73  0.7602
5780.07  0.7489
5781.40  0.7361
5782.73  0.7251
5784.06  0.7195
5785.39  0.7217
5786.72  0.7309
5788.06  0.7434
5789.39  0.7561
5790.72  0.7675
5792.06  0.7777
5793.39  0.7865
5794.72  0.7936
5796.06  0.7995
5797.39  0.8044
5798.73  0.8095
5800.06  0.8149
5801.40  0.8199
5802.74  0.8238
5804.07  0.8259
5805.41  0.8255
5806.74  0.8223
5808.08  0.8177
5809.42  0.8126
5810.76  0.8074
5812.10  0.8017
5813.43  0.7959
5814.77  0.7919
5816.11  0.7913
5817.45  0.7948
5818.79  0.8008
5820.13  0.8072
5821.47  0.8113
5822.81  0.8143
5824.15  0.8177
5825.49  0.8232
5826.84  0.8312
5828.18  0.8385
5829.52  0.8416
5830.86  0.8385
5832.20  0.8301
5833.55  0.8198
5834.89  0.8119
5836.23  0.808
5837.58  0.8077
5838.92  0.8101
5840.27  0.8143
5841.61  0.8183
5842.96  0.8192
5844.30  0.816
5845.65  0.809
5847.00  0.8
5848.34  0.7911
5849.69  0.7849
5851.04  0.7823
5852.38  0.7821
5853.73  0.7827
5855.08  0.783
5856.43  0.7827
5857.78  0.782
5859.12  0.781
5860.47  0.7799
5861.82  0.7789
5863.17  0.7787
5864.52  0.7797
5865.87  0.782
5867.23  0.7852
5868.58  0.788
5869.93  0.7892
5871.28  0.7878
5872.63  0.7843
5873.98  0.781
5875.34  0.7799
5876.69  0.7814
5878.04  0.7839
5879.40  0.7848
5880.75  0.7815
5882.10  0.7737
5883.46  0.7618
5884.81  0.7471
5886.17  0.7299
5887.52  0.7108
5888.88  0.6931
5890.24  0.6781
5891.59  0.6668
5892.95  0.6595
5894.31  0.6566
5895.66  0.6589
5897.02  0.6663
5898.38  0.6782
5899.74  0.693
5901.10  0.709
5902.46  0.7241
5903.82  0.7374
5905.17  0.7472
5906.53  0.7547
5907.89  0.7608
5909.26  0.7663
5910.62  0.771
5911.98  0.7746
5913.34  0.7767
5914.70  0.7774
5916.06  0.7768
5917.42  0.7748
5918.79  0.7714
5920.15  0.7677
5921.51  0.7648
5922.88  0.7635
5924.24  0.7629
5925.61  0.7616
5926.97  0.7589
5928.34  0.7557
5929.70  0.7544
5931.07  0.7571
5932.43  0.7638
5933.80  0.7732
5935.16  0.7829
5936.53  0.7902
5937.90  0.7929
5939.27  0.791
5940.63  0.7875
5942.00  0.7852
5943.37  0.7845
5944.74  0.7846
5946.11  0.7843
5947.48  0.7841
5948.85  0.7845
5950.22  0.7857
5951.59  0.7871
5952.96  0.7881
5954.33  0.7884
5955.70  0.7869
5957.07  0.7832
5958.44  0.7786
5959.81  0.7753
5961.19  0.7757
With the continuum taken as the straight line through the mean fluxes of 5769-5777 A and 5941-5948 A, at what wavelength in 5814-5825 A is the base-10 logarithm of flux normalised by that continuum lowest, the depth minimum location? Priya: 5816.11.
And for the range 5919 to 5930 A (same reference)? 5929.70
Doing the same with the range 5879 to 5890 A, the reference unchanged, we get 5888.88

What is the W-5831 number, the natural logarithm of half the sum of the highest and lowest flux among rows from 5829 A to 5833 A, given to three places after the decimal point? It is -0.179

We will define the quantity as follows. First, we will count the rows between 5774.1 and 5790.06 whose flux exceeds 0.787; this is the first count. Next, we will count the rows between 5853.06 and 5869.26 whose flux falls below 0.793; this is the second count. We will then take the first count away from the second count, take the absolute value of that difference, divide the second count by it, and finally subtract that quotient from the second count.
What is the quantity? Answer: 11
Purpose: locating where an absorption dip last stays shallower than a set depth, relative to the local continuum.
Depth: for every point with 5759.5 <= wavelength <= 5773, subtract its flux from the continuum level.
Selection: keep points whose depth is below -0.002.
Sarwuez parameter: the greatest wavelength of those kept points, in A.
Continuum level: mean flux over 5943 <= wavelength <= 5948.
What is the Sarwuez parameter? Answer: 5772.09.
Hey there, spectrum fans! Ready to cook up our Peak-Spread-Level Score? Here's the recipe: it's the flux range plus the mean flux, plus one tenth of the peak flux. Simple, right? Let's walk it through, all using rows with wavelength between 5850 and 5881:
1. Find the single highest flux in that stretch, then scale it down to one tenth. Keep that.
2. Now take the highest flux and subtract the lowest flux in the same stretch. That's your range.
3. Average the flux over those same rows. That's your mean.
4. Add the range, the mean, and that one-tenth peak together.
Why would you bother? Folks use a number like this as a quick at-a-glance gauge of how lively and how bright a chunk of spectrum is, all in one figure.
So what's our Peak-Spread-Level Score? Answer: 0.872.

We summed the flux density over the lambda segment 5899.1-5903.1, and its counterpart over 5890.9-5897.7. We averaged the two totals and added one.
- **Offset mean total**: 3.7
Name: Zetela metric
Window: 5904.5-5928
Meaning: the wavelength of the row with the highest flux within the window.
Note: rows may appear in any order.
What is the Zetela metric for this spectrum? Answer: 5914.70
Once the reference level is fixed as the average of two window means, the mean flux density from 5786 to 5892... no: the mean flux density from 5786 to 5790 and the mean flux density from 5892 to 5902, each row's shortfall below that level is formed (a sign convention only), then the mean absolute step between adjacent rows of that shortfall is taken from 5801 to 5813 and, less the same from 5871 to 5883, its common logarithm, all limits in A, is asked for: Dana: -3.10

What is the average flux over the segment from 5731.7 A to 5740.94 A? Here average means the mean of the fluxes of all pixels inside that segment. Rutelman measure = 0.804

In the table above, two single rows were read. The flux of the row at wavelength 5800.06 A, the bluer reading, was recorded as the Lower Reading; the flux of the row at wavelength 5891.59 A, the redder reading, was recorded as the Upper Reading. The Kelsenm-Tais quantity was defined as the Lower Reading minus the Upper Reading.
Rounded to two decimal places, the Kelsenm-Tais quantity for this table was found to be 0.15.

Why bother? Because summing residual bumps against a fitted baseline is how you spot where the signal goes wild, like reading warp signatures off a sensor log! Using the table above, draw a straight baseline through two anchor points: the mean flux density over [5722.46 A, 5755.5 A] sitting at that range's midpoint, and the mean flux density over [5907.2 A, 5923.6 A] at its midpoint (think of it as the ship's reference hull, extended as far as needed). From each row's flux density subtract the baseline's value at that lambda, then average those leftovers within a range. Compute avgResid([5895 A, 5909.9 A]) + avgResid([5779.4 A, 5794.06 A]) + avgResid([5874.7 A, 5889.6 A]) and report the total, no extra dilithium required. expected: -0.12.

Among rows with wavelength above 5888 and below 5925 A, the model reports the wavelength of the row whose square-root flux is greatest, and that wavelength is 5914.70 A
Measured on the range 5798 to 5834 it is 5829.52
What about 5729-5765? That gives 5764.12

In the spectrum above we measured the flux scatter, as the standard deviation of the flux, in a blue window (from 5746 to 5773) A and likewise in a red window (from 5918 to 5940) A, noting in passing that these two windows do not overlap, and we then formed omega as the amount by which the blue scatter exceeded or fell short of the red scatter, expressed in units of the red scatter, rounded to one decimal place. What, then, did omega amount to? 0.1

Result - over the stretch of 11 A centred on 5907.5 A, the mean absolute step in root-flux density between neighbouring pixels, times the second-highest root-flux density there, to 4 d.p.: 0.0037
